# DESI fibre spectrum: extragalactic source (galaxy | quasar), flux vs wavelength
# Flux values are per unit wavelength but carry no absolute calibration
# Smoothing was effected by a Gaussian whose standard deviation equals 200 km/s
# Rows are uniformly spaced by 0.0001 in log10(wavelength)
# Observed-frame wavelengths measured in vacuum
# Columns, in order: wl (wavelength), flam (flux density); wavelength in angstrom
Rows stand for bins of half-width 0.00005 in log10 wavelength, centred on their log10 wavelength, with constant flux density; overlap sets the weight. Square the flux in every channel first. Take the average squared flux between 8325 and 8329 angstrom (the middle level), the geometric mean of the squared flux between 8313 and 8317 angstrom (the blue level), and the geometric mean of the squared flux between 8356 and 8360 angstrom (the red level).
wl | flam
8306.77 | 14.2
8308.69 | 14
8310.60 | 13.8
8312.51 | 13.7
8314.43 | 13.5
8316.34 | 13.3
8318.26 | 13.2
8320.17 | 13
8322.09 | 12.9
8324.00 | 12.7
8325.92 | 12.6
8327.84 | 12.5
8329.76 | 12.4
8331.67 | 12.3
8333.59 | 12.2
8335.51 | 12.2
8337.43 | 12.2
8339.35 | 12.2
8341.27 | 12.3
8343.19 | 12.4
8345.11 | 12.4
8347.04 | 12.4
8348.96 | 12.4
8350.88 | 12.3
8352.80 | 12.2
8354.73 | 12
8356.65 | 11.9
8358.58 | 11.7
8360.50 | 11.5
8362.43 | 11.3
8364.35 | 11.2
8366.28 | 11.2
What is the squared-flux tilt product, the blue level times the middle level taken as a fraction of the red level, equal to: 203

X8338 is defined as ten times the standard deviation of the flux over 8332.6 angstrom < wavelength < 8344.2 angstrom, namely 0.8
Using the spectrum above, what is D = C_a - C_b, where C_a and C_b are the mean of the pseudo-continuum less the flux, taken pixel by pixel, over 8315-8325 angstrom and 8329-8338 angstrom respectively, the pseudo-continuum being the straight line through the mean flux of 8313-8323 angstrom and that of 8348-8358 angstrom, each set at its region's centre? -0.4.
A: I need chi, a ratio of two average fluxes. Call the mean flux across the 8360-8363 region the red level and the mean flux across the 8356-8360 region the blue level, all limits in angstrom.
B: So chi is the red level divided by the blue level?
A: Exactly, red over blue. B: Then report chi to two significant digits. 0.97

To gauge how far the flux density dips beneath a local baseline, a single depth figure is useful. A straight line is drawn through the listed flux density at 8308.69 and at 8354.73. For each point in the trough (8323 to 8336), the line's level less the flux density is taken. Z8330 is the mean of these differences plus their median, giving 1.34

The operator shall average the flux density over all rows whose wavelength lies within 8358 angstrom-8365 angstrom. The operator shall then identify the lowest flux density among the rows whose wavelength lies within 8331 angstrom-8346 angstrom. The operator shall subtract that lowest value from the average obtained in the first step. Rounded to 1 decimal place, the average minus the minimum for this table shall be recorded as -0.8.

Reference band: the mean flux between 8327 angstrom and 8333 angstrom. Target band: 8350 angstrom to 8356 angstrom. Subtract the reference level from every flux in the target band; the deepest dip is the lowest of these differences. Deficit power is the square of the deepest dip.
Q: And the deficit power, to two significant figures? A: 0.16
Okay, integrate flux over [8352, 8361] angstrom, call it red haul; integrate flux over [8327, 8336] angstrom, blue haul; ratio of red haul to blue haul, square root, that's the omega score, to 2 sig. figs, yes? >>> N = 0.98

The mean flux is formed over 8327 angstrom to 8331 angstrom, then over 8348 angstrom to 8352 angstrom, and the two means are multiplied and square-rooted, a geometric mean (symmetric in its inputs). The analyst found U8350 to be 12.4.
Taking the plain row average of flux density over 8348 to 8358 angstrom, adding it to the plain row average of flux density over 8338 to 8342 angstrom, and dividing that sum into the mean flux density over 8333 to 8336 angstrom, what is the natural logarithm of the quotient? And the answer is -0.69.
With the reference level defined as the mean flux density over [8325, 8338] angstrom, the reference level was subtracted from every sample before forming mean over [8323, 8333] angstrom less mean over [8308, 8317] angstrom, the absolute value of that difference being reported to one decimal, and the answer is 1.2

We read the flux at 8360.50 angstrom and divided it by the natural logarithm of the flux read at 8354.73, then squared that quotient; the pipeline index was 21.4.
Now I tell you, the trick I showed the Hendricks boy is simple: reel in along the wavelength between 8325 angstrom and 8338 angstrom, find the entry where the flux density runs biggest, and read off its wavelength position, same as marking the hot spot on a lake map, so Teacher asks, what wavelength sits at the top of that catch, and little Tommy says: 8325.92 angstrom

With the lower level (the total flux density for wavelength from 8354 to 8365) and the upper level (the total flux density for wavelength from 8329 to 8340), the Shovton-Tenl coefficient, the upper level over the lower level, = 1.06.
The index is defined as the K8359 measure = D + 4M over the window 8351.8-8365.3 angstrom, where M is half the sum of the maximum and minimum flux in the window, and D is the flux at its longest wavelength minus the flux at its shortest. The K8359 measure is 45.8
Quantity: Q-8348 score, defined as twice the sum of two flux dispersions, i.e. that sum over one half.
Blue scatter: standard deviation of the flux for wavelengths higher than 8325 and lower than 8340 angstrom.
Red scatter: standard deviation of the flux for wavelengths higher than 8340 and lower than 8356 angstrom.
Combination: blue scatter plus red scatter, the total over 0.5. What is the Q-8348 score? 0.6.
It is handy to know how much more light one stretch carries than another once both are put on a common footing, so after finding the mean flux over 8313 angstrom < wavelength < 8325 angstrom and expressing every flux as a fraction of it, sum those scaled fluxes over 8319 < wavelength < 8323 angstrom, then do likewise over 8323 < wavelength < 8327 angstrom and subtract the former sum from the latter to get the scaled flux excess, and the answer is -0.05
